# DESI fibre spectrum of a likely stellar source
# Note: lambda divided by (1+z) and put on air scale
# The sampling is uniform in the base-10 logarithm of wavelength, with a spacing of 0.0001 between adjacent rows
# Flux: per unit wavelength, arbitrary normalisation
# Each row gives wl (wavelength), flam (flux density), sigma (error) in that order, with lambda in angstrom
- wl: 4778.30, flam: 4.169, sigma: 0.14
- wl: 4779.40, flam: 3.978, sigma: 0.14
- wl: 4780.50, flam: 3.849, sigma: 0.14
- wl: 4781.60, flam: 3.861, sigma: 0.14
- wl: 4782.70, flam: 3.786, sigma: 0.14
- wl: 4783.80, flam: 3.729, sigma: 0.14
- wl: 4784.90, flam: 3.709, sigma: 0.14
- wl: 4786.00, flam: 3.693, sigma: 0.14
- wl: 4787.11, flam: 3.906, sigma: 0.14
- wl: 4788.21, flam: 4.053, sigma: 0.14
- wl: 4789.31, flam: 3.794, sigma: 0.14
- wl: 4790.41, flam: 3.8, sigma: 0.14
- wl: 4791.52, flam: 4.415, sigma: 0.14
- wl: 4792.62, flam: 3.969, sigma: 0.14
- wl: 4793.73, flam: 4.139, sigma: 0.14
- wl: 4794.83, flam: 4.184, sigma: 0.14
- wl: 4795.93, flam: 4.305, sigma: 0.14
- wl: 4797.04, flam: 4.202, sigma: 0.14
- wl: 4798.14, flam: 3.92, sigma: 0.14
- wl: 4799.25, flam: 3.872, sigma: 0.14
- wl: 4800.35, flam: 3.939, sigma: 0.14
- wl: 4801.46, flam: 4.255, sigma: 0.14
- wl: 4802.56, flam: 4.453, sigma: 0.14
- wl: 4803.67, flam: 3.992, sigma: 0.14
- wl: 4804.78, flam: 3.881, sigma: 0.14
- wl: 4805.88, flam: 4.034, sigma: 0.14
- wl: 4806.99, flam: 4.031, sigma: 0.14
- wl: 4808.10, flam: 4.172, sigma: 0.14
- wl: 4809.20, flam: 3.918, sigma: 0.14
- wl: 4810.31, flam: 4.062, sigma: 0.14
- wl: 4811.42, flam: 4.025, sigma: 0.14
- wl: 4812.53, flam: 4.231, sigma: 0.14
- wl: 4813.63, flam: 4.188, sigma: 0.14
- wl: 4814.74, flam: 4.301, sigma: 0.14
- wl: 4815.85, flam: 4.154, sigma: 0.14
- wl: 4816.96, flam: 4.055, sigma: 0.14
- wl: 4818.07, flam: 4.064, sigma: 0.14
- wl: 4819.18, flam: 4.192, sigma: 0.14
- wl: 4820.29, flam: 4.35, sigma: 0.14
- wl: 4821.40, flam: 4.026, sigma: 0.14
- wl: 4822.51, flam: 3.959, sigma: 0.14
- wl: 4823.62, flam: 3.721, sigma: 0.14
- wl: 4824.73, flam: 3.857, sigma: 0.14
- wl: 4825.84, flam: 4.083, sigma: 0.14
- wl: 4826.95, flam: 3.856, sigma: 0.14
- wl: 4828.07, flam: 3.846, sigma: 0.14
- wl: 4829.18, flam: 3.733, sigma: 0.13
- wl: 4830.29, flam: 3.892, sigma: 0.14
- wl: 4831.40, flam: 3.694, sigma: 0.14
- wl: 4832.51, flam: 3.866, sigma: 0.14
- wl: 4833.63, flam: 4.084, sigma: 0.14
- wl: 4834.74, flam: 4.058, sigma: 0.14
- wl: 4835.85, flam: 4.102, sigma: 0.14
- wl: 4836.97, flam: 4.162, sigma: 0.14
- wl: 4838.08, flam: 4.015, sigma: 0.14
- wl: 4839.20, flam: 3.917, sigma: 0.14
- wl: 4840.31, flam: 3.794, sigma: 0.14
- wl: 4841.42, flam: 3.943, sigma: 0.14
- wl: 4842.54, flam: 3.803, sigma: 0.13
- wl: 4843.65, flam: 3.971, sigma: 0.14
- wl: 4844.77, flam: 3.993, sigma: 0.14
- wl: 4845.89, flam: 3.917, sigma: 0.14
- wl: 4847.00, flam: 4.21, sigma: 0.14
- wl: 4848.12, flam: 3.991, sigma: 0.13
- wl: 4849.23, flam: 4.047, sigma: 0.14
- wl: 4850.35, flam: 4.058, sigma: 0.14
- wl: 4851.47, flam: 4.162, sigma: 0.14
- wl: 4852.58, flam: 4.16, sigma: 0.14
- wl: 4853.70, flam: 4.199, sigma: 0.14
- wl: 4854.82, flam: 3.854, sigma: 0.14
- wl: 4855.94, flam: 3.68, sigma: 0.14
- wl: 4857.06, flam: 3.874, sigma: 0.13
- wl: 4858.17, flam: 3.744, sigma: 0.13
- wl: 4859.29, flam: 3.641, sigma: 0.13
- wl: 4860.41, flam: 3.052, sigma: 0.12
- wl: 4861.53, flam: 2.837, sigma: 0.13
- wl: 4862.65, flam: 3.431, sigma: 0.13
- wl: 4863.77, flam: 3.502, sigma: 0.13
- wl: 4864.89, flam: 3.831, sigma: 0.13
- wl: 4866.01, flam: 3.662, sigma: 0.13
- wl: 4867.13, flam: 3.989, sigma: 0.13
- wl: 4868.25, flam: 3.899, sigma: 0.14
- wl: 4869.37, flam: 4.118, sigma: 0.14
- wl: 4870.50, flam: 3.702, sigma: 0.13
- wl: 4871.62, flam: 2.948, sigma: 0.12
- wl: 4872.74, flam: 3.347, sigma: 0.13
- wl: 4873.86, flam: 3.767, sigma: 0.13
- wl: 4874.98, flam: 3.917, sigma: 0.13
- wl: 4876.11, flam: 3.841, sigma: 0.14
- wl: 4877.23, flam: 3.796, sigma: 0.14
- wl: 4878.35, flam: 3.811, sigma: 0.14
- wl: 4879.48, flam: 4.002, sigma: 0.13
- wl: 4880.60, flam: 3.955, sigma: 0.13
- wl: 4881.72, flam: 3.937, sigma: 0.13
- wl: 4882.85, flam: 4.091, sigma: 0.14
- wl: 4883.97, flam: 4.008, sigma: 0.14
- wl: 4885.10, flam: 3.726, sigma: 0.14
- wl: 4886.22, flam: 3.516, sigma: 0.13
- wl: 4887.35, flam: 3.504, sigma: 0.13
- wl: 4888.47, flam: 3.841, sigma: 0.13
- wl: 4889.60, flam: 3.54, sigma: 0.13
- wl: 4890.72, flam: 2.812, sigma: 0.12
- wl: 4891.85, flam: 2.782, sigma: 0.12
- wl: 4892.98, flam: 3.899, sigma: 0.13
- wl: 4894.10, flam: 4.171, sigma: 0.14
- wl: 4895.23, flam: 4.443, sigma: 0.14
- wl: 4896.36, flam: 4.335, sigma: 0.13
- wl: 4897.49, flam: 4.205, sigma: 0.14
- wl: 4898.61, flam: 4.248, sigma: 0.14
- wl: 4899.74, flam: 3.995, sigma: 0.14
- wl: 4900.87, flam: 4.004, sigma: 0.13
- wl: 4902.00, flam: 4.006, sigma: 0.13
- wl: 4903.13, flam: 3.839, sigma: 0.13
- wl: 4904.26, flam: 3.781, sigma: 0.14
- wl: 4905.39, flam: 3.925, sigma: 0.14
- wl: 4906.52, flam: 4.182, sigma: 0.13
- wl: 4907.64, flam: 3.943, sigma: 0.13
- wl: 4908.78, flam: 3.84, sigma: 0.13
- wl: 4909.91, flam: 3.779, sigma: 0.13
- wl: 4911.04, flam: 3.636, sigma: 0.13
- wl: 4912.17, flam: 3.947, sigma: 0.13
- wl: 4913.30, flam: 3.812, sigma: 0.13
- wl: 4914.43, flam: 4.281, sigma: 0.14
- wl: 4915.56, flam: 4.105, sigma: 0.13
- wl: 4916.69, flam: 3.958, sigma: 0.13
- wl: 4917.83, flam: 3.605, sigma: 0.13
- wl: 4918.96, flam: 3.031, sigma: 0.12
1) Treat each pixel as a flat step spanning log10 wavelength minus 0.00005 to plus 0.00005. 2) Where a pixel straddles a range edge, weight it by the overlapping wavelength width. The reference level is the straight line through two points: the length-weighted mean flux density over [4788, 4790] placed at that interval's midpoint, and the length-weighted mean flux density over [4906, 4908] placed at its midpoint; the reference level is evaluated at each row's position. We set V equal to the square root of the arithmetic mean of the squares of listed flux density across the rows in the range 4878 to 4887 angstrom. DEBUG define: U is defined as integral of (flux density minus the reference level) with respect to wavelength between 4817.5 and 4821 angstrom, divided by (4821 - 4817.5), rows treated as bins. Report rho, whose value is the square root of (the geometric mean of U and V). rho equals 0.98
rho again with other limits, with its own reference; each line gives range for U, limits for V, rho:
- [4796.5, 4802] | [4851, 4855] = 0.83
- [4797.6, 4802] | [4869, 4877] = 0.73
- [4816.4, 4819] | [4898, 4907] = 0.85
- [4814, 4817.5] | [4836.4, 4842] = 0.97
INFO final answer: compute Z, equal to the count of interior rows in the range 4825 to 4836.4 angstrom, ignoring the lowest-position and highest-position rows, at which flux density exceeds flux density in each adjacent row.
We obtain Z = 2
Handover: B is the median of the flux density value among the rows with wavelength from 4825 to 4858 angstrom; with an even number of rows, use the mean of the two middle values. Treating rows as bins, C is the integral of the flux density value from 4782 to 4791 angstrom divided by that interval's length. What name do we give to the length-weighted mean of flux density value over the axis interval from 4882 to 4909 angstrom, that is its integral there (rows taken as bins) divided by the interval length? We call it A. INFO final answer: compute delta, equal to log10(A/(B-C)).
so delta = 1.38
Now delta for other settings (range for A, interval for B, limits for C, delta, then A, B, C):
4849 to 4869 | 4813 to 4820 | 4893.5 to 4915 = 1.40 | 3.76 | 4.17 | 4.02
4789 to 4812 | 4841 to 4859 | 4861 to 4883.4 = 1.19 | 4.07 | 3.98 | 3.72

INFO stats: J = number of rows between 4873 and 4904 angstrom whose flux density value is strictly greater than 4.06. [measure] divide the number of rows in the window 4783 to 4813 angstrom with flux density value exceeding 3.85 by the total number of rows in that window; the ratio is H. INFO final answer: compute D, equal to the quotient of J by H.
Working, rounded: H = 0.81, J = 6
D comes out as 7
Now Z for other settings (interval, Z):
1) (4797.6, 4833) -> 9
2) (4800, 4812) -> 4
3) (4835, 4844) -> 2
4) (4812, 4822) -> 2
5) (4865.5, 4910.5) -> 10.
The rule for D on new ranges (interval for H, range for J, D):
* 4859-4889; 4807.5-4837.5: 39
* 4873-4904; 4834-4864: 11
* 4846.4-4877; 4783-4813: 21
